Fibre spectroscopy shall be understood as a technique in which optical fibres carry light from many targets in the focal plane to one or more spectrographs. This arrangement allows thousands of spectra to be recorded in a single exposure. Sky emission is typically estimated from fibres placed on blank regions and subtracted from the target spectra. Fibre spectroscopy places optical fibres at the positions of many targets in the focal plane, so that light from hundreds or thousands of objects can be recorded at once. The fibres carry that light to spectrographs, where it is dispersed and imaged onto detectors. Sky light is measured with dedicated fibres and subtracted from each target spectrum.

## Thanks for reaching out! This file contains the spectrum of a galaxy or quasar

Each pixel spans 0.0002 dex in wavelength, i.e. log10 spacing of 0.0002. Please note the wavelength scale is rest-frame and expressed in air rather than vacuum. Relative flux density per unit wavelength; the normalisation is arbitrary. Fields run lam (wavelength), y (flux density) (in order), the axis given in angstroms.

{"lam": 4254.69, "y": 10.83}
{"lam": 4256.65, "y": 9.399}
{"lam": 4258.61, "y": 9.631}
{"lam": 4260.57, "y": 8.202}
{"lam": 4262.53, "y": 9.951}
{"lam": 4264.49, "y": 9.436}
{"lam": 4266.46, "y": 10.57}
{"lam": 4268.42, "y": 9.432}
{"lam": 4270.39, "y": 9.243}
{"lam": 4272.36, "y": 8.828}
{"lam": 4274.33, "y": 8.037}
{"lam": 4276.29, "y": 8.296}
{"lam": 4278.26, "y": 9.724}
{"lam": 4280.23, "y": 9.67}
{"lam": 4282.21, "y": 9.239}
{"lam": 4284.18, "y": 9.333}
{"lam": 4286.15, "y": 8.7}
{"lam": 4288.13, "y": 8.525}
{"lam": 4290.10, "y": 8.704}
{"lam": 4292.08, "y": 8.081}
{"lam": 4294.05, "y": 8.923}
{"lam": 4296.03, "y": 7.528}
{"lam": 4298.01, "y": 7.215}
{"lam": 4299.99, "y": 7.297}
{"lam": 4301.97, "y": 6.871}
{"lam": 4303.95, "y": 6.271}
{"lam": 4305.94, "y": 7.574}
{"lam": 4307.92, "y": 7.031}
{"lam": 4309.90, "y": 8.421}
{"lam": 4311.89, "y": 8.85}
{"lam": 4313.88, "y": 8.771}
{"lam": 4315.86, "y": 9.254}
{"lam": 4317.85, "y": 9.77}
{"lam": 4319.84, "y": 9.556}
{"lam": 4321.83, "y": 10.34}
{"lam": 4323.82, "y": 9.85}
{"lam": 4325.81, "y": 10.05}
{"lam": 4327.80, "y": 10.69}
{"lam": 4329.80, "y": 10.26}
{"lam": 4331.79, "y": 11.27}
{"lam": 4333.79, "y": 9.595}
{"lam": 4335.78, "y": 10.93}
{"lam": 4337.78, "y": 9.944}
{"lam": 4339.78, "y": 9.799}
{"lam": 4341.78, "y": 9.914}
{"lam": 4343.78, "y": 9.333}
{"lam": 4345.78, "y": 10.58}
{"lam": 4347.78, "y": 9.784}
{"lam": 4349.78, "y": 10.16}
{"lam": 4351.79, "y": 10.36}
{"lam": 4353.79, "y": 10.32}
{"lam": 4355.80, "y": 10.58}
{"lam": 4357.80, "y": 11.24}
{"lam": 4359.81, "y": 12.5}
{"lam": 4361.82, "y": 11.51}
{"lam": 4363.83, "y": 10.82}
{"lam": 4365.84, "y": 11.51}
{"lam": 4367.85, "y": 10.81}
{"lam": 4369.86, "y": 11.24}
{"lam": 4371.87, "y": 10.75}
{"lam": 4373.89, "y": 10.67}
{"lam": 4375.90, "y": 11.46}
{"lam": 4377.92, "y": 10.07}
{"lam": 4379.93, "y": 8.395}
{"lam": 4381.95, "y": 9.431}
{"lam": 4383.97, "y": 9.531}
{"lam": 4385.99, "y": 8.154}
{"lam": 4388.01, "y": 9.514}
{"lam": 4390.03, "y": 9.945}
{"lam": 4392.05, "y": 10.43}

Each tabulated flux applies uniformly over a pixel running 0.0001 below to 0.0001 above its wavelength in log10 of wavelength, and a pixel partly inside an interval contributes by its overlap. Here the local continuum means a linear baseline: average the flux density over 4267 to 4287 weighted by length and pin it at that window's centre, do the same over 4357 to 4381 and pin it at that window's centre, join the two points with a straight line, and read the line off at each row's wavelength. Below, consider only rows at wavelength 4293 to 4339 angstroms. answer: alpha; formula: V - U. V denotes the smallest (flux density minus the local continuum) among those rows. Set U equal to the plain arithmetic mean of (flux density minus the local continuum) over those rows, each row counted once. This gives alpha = -2.5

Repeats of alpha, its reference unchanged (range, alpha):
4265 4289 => -1.0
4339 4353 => -0.6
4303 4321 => -2.0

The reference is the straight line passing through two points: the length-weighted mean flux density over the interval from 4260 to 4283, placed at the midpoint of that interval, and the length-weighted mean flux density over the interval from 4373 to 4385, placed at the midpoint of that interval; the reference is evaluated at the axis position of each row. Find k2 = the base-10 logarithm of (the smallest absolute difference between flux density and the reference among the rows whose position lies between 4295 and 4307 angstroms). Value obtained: 0.3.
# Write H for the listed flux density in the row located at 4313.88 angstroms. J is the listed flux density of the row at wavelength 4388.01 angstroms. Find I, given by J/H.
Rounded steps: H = 8.771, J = 9.514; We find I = 1.08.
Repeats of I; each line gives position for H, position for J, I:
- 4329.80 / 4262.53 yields 0.97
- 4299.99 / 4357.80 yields 1.54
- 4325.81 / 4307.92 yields 0.70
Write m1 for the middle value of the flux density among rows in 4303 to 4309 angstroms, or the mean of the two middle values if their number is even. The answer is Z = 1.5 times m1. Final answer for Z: 11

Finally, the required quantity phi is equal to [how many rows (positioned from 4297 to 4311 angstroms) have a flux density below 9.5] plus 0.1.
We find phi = 7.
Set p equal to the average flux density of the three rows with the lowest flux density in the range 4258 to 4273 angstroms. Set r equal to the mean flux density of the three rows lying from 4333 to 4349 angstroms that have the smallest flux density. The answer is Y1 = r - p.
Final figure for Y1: 0.8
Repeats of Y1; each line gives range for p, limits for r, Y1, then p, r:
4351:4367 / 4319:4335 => -0.8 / 10.4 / 9.7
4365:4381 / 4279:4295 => -1.3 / 9.7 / 8.4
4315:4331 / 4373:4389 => -0.9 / 9.5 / 8.7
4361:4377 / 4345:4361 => -0.7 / 10.7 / 10.1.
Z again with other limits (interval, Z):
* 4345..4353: 15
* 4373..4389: 14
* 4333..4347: 15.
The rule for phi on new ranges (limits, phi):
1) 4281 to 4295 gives 7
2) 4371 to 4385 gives 2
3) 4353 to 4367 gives 0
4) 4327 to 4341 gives 0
